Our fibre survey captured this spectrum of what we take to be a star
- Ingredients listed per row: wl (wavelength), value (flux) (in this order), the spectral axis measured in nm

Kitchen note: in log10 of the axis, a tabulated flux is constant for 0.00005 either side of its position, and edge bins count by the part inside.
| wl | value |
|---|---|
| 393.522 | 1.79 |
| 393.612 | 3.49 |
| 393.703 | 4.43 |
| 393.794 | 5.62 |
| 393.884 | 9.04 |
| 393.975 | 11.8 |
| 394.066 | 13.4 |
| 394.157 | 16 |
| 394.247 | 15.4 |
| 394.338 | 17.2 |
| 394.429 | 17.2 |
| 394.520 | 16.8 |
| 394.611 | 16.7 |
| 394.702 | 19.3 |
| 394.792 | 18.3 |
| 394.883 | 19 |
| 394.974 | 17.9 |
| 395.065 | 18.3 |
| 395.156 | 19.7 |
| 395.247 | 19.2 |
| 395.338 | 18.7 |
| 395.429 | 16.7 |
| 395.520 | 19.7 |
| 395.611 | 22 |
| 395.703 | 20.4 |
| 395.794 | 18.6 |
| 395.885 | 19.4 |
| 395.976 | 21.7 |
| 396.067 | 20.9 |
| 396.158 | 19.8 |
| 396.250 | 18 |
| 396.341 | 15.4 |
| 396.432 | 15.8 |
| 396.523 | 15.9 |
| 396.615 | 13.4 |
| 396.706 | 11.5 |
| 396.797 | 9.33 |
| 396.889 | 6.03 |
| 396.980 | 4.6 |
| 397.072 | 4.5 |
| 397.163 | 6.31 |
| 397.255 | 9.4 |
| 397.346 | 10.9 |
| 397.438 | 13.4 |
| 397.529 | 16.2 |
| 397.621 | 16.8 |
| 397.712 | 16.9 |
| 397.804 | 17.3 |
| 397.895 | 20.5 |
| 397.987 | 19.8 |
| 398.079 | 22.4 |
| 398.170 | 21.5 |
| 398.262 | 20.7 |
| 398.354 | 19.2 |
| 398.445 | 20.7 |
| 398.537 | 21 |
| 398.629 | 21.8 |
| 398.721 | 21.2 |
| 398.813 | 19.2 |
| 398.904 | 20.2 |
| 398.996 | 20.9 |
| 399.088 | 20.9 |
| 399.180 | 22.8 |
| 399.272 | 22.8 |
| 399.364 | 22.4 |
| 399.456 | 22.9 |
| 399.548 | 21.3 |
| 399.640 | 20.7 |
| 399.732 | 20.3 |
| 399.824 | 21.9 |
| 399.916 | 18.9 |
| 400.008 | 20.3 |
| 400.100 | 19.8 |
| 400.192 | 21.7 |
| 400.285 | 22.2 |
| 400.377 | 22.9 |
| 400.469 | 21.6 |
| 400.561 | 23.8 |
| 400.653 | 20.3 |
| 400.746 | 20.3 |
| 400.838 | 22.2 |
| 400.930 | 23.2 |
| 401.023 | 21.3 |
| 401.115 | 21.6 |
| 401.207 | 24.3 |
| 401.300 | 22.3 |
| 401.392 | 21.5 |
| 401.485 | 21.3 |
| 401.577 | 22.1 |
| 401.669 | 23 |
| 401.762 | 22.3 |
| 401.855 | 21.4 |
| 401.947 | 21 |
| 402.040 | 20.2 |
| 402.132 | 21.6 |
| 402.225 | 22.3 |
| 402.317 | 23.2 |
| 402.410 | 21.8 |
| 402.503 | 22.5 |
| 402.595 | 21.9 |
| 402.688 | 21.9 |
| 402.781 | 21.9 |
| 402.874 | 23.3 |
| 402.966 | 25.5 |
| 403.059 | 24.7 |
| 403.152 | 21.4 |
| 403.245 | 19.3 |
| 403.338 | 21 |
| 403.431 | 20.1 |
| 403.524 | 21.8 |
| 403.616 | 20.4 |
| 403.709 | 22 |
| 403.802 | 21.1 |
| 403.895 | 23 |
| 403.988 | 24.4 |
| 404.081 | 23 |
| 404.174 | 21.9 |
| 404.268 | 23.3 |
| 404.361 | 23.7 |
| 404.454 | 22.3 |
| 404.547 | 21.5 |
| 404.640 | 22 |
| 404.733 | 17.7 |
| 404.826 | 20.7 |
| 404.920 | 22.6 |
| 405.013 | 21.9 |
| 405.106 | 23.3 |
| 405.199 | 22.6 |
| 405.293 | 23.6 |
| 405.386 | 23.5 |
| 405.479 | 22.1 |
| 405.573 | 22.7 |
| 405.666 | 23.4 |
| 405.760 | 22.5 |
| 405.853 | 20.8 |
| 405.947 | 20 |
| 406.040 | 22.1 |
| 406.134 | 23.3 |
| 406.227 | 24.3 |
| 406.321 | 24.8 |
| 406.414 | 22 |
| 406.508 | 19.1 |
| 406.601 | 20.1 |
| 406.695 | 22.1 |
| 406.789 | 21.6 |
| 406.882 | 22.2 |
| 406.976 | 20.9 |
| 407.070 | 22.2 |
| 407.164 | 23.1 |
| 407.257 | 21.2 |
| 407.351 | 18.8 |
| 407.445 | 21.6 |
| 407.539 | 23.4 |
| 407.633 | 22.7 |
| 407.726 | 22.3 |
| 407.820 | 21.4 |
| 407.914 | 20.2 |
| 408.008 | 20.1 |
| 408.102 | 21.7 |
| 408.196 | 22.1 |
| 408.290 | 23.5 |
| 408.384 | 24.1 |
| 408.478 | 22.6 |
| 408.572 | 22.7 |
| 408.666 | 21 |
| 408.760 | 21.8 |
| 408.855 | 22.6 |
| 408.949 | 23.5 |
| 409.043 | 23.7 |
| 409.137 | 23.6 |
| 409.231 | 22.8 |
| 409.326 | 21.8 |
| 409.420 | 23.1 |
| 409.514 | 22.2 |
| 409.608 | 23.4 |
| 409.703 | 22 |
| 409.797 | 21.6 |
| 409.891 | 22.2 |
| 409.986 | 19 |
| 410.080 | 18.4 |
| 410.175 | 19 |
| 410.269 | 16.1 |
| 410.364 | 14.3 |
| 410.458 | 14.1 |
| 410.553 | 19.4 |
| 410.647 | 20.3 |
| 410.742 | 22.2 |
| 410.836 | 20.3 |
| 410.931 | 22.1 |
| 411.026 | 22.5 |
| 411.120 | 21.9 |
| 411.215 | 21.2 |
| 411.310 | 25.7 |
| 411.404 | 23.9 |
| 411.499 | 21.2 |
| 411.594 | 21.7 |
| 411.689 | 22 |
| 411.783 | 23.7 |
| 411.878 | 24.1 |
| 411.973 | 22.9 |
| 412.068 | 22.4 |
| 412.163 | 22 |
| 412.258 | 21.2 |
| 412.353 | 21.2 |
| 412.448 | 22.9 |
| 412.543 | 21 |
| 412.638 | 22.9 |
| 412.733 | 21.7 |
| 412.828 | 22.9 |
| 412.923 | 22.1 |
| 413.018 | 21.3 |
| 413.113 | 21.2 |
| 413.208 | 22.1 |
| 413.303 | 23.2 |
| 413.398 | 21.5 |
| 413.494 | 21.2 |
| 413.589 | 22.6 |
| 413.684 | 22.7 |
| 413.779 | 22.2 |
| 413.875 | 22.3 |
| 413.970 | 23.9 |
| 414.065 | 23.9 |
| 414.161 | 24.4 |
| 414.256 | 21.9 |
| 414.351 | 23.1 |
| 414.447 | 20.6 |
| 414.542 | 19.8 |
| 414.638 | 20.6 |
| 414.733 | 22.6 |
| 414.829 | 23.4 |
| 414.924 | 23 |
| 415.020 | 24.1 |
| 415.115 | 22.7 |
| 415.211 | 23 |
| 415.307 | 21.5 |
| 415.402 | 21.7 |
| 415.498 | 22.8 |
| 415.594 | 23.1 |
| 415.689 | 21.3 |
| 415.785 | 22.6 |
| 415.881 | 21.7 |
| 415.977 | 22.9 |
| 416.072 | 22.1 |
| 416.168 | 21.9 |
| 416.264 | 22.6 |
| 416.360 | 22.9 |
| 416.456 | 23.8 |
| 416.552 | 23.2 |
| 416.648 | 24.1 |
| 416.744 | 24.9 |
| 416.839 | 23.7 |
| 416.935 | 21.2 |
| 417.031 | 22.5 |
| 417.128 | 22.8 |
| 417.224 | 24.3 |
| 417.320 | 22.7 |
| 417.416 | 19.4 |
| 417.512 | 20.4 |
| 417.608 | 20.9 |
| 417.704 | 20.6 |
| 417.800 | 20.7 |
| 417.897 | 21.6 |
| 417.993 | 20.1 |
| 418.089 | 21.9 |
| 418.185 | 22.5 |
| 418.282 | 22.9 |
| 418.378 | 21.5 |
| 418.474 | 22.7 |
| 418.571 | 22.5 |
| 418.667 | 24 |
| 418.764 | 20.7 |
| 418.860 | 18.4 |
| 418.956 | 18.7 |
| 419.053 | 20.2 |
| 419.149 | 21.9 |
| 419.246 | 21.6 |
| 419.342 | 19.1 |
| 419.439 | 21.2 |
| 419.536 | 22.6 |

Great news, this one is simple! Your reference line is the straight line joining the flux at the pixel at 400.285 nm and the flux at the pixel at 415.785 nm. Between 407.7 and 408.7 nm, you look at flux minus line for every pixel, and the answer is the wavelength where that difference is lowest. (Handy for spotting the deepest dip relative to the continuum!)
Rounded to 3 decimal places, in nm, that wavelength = 408.008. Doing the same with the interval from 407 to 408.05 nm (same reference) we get 407.351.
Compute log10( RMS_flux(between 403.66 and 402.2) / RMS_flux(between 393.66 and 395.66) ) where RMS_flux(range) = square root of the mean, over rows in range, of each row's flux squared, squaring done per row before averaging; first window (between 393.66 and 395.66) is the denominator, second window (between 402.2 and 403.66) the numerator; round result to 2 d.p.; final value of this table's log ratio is 0.12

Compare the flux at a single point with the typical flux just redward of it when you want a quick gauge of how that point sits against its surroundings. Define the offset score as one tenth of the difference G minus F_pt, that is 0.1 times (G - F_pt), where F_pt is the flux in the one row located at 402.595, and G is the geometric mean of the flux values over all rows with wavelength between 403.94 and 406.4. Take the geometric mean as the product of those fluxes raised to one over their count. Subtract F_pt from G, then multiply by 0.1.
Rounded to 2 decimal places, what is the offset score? 0.05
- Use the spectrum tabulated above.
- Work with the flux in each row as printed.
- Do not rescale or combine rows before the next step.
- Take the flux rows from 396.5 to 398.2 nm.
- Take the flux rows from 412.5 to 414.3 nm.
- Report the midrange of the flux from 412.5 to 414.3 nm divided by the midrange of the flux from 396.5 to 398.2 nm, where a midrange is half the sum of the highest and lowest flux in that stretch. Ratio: 1.69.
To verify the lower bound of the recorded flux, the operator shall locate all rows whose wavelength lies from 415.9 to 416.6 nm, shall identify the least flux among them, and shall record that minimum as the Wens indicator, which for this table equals 21.9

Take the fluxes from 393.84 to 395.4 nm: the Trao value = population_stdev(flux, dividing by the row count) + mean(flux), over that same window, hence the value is 19.5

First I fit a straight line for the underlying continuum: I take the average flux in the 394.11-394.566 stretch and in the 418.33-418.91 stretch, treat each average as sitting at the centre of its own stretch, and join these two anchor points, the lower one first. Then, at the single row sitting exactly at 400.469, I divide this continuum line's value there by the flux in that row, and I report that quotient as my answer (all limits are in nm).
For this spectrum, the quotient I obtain 0.82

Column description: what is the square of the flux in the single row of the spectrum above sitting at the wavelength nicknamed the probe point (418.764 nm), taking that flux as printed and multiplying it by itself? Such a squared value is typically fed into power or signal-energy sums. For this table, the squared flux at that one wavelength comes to 428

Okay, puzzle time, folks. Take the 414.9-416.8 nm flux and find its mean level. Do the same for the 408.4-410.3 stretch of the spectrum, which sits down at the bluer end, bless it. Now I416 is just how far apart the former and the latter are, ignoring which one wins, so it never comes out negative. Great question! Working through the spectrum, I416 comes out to 1.1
